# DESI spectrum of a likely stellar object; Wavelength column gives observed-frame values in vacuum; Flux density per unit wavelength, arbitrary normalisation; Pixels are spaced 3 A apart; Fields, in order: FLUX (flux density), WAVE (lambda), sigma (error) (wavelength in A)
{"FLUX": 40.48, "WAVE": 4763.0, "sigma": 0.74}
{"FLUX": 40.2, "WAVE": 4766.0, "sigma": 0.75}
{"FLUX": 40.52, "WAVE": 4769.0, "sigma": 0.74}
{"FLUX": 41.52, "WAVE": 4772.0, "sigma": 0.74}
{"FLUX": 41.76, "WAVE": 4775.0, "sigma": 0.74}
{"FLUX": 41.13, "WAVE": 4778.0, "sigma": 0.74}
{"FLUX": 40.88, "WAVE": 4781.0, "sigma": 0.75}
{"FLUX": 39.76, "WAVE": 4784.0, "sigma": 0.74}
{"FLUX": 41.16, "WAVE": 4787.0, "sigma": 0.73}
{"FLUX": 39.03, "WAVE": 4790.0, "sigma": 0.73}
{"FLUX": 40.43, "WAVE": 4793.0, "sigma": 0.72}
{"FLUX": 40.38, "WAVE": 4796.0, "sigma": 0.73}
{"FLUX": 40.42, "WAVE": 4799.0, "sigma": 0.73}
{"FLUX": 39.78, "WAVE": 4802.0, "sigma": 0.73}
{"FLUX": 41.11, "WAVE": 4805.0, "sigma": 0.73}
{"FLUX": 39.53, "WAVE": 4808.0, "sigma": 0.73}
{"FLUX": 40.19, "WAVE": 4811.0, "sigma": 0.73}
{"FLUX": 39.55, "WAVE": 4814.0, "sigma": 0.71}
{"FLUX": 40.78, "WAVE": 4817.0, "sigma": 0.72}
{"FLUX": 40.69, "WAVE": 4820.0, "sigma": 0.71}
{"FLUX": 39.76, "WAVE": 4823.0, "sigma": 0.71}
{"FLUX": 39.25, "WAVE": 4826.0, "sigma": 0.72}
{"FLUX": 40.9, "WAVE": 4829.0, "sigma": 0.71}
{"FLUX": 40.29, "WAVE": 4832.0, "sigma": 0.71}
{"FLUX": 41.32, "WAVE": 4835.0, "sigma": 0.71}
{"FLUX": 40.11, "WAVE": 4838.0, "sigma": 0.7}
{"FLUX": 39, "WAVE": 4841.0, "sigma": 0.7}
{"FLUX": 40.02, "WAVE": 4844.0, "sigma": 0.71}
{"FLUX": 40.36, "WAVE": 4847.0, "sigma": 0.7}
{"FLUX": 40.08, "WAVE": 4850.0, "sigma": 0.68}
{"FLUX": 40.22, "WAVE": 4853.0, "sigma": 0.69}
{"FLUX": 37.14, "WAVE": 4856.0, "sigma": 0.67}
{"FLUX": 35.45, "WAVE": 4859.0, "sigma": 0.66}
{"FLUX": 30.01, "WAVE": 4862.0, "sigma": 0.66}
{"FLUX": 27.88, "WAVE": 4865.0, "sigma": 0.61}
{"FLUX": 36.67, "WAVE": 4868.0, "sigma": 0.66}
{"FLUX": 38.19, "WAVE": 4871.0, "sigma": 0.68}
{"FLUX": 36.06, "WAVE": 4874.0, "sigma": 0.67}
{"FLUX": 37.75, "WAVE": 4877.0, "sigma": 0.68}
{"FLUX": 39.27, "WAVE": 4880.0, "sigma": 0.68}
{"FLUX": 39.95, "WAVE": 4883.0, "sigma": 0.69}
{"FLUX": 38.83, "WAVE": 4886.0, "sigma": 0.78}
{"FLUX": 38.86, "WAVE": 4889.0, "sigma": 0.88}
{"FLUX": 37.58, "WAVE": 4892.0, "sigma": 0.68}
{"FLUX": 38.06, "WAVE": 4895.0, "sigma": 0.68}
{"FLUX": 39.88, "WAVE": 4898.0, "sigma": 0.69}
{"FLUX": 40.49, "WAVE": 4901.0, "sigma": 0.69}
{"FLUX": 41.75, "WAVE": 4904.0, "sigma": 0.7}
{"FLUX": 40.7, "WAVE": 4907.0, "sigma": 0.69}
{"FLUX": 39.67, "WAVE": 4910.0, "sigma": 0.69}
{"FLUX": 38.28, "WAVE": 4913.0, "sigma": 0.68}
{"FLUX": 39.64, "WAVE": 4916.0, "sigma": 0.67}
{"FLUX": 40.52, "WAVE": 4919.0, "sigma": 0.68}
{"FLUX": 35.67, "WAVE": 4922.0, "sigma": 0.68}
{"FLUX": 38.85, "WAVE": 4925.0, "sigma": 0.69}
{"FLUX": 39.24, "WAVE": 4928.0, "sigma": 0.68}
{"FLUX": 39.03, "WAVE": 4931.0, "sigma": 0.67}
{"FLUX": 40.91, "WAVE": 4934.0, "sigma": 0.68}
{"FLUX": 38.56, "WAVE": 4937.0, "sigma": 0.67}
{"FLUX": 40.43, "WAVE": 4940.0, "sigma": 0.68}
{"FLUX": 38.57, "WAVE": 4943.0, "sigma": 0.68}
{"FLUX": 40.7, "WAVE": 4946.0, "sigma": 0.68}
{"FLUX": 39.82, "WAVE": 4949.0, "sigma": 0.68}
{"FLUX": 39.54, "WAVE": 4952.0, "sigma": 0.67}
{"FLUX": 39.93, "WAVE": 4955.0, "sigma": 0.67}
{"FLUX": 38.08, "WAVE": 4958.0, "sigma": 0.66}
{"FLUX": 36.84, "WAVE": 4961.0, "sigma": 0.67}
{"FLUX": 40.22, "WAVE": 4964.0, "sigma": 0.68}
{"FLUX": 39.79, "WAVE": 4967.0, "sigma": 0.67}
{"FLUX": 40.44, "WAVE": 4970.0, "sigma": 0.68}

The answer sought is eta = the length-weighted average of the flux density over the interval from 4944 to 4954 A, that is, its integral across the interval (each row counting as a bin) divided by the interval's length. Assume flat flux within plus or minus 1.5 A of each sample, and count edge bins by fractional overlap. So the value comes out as 39.9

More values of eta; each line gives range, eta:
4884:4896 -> 38.4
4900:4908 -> 41.0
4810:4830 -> 40.1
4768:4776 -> 41.3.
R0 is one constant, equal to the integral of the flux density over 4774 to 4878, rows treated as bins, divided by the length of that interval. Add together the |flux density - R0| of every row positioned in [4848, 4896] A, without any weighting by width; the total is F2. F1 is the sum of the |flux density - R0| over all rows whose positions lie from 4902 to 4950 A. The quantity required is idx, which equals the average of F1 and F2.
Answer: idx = 28.8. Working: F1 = 18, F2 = 39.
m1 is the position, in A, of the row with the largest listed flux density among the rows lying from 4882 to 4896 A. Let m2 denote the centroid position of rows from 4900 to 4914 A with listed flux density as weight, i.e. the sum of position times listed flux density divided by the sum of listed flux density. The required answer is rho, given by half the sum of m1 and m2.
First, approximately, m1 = 4883.0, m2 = 4906.9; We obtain 4895.0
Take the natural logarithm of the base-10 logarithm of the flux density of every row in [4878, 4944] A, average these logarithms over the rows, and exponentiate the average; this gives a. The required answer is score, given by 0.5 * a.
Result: 0.797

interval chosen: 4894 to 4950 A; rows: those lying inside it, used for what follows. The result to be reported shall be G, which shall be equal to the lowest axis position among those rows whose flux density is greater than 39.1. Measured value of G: 4898.0 A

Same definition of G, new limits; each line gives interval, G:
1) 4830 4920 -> 4832.0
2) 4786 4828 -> 4787.0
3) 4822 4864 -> 4823.0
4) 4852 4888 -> 4853.0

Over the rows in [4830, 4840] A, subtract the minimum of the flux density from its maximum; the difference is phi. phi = 1.2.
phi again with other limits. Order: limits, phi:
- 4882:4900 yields 2.4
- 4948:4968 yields 3.4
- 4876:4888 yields 2.2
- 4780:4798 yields 2.1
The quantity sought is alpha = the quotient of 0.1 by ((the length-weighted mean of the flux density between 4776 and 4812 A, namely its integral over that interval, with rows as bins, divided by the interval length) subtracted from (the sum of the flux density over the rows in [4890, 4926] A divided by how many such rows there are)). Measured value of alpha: -0.1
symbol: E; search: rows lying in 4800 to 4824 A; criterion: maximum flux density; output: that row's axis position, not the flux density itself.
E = 4805.0 A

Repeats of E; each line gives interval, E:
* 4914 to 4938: 4934.0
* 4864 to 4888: 4883.0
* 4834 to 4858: 4835.0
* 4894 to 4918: 4904.0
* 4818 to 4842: 4835.0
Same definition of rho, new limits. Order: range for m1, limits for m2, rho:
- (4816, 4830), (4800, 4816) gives 4818.5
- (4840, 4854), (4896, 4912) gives 4875.5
